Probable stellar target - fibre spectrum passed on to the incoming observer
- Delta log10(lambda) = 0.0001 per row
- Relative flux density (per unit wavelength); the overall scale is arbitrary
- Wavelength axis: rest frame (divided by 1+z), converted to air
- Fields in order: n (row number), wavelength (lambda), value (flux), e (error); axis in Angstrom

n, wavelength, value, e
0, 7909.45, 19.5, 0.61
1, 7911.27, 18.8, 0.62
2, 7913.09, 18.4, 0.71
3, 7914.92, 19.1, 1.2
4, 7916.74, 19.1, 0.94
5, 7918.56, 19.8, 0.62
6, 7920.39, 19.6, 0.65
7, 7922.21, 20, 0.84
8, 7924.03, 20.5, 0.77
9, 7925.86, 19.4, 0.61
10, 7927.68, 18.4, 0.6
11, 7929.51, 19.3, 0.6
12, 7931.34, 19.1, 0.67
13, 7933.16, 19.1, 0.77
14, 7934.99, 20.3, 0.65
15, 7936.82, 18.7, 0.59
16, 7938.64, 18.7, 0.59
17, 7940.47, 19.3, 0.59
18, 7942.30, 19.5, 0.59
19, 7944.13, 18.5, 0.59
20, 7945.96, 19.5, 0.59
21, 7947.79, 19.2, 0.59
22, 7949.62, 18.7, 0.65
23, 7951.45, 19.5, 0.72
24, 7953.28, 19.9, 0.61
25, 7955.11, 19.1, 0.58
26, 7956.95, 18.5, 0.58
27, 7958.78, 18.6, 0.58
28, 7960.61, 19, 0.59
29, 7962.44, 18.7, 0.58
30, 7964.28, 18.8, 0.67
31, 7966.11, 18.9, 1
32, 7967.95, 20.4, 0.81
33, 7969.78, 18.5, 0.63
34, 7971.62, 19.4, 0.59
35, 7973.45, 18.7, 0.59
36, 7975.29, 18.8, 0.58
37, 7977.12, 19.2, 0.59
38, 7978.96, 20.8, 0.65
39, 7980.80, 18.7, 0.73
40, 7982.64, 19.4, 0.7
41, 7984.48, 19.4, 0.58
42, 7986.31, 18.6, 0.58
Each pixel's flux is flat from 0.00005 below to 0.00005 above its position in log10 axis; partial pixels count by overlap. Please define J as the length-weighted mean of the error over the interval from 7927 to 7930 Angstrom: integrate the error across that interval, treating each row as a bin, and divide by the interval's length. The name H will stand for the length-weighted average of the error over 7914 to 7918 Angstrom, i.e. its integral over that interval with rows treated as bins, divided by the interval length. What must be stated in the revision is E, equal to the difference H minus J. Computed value 0.431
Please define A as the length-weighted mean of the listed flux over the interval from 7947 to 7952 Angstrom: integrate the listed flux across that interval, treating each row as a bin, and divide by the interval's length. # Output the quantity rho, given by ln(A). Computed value 2.950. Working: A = 19.1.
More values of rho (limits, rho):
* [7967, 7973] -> 2.964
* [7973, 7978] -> 2.941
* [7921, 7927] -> 2.991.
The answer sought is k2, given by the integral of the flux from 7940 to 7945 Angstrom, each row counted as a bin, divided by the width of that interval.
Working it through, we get 19.1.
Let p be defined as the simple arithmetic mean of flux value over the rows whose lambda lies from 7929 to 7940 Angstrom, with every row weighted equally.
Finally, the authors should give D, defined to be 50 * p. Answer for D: 960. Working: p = 19.2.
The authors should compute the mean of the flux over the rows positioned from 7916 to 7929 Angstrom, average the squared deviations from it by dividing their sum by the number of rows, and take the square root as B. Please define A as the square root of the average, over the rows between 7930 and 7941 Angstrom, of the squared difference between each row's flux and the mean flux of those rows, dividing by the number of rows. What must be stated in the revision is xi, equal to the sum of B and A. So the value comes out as 1.162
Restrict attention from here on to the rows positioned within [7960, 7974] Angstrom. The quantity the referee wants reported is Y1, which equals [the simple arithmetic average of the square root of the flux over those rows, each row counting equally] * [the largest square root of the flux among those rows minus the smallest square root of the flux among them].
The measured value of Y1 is 0.9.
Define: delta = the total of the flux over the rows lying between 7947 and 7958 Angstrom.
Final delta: 114.9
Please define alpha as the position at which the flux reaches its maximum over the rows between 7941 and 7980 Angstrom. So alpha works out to 7978.96 Angstrom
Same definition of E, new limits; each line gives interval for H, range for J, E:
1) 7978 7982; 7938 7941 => 0.099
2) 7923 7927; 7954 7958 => 0.109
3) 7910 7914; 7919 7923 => -0.066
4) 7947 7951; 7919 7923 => -0.094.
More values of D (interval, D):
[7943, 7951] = 949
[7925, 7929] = 945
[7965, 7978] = 956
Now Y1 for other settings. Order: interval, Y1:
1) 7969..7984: 1.1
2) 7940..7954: 0.7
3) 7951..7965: 0.7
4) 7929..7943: 0.8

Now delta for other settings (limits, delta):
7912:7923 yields 116.0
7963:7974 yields 114.7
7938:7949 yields 114.7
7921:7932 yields 116.7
